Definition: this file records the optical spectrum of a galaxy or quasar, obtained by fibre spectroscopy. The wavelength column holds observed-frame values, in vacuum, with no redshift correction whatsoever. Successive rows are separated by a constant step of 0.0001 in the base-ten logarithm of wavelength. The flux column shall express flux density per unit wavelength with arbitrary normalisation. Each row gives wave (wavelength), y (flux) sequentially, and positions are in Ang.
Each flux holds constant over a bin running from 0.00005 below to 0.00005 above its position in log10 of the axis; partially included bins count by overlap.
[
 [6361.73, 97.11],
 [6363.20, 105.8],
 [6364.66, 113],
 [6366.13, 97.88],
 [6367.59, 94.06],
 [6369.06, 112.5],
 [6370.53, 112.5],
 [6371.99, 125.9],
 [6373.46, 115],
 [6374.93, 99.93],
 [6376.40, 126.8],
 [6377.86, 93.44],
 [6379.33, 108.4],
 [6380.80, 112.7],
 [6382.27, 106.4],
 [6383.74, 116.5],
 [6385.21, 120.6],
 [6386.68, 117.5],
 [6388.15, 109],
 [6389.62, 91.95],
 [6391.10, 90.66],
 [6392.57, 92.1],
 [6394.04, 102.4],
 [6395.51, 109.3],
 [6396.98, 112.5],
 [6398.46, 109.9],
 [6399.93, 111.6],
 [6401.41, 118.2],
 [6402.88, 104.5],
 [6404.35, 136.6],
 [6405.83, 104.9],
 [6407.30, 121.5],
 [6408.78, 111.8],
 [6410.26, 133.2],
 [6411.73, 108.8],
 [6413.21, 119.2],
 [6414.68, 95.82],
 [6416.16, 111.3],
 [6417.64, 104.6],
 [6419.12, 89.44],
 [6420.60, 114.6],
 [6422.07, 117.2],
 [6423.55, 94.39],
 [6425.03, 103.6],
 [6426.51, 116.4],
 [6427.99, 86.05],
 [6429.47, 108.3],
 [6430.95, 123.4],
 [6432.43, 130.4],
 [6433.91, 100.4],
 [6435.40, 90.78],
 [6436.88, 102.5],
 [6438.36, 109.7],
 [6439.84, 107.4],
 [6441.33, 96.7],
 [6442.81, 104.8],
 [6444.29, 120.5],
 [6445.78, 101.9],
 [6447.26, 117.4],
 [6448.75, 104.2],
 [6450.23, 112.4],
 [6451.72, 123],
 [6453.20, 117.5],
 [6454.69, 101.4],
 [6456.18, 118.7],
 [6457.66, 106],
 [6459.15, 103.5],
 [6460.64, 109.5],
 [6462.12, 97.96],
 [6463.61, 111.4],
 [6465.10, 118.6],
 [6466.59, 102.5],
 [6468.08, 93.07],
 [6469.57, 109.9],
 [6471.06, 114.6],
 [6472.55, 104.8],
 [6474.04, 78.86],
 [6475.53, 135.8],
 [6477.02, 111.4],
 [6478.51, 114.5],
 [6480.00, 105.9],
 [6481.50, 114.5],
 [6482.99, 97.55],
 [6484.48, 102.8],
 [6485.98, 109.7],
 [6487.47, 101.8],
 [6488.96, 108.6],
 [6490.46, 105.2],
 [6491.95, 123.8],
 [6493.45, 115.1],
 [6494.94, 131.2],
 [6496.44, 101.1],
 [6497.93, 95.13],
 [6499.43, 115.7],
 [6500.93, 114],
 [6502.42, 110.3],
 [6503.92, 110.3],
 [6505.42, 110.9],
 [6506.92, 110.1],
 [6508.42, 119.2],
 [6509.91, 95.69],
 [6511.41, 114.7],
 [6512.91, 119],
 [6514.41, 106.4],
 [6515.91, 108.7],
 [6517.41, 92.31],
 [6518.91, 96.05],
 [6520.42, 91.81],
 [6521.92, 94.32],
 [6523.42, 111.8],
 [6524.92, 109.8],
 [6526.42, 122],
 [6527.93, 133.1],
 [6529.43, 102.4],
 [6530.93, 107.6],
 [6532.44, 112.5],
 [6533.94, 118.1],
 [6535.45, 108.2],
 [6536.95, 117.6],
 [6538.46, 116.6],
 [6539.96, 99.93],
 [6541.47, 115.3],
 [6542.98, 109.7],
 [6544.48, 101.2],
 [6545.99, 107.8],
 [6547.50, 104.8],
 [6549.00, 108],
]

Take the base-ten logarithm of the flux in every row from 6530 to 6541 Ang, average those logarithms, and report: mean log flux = 2.05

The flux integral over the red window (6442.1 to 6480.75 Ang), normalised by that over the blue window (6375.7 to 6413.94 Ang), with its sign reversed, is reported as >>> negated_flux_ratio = -0.99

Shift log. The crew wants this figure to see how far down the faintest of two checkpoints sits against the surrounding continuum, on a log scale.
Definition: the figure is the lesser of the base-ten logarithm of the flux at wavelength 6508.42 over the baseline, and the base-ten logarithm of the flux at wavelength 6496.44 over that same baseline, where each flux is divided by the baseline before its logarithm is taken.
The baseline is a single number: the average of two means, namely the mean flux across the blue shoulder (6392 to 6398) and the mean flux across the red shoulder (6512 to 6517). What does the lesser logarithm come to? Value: -0.03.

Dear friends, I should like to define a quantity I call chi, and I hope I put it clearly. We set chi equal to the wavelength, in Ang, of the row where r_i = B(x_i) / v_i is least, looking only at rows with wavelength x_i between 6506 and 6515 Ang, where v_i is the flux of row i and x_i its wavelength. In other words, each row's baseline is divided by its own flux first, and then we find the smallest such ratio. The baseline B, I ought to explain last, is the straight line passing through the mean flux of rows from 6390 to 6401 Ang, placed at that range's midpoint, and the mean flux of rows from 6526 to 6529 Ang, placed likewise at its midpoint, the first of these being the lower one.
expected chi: 6508.42 Ang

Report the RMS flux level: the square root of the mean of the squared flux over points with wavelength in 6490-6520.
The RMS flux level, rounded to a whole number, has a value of 110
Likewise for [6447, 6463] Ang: 110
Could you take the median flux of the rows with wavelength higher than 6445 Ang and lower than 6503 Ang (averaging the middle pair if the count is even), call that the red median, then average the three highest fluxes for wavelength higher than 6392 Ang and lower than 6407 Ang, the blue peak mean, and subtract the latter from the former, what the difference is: -12.7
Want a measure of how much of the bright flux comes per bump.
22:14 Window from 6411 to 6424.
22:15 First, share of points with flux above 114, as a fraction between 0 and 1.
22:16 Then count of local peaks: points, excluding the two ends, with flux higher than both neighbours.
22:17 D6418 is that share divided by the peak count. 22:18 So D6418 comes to 0.11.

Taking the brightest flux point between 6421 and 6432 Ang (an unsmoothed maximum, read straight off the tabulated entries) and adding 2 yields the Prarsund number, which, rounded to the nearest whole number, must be 125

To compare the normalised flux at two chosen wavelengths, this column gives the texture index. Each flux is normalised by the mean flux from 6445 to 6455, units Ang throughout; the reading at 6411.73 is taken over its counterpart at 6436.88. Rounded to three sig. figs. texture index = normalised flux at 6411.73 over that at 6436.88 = 1.06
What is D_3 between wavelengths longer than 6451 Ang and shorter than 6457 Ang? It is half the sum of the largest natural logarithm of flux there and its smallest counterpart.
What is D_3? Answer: 4.72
